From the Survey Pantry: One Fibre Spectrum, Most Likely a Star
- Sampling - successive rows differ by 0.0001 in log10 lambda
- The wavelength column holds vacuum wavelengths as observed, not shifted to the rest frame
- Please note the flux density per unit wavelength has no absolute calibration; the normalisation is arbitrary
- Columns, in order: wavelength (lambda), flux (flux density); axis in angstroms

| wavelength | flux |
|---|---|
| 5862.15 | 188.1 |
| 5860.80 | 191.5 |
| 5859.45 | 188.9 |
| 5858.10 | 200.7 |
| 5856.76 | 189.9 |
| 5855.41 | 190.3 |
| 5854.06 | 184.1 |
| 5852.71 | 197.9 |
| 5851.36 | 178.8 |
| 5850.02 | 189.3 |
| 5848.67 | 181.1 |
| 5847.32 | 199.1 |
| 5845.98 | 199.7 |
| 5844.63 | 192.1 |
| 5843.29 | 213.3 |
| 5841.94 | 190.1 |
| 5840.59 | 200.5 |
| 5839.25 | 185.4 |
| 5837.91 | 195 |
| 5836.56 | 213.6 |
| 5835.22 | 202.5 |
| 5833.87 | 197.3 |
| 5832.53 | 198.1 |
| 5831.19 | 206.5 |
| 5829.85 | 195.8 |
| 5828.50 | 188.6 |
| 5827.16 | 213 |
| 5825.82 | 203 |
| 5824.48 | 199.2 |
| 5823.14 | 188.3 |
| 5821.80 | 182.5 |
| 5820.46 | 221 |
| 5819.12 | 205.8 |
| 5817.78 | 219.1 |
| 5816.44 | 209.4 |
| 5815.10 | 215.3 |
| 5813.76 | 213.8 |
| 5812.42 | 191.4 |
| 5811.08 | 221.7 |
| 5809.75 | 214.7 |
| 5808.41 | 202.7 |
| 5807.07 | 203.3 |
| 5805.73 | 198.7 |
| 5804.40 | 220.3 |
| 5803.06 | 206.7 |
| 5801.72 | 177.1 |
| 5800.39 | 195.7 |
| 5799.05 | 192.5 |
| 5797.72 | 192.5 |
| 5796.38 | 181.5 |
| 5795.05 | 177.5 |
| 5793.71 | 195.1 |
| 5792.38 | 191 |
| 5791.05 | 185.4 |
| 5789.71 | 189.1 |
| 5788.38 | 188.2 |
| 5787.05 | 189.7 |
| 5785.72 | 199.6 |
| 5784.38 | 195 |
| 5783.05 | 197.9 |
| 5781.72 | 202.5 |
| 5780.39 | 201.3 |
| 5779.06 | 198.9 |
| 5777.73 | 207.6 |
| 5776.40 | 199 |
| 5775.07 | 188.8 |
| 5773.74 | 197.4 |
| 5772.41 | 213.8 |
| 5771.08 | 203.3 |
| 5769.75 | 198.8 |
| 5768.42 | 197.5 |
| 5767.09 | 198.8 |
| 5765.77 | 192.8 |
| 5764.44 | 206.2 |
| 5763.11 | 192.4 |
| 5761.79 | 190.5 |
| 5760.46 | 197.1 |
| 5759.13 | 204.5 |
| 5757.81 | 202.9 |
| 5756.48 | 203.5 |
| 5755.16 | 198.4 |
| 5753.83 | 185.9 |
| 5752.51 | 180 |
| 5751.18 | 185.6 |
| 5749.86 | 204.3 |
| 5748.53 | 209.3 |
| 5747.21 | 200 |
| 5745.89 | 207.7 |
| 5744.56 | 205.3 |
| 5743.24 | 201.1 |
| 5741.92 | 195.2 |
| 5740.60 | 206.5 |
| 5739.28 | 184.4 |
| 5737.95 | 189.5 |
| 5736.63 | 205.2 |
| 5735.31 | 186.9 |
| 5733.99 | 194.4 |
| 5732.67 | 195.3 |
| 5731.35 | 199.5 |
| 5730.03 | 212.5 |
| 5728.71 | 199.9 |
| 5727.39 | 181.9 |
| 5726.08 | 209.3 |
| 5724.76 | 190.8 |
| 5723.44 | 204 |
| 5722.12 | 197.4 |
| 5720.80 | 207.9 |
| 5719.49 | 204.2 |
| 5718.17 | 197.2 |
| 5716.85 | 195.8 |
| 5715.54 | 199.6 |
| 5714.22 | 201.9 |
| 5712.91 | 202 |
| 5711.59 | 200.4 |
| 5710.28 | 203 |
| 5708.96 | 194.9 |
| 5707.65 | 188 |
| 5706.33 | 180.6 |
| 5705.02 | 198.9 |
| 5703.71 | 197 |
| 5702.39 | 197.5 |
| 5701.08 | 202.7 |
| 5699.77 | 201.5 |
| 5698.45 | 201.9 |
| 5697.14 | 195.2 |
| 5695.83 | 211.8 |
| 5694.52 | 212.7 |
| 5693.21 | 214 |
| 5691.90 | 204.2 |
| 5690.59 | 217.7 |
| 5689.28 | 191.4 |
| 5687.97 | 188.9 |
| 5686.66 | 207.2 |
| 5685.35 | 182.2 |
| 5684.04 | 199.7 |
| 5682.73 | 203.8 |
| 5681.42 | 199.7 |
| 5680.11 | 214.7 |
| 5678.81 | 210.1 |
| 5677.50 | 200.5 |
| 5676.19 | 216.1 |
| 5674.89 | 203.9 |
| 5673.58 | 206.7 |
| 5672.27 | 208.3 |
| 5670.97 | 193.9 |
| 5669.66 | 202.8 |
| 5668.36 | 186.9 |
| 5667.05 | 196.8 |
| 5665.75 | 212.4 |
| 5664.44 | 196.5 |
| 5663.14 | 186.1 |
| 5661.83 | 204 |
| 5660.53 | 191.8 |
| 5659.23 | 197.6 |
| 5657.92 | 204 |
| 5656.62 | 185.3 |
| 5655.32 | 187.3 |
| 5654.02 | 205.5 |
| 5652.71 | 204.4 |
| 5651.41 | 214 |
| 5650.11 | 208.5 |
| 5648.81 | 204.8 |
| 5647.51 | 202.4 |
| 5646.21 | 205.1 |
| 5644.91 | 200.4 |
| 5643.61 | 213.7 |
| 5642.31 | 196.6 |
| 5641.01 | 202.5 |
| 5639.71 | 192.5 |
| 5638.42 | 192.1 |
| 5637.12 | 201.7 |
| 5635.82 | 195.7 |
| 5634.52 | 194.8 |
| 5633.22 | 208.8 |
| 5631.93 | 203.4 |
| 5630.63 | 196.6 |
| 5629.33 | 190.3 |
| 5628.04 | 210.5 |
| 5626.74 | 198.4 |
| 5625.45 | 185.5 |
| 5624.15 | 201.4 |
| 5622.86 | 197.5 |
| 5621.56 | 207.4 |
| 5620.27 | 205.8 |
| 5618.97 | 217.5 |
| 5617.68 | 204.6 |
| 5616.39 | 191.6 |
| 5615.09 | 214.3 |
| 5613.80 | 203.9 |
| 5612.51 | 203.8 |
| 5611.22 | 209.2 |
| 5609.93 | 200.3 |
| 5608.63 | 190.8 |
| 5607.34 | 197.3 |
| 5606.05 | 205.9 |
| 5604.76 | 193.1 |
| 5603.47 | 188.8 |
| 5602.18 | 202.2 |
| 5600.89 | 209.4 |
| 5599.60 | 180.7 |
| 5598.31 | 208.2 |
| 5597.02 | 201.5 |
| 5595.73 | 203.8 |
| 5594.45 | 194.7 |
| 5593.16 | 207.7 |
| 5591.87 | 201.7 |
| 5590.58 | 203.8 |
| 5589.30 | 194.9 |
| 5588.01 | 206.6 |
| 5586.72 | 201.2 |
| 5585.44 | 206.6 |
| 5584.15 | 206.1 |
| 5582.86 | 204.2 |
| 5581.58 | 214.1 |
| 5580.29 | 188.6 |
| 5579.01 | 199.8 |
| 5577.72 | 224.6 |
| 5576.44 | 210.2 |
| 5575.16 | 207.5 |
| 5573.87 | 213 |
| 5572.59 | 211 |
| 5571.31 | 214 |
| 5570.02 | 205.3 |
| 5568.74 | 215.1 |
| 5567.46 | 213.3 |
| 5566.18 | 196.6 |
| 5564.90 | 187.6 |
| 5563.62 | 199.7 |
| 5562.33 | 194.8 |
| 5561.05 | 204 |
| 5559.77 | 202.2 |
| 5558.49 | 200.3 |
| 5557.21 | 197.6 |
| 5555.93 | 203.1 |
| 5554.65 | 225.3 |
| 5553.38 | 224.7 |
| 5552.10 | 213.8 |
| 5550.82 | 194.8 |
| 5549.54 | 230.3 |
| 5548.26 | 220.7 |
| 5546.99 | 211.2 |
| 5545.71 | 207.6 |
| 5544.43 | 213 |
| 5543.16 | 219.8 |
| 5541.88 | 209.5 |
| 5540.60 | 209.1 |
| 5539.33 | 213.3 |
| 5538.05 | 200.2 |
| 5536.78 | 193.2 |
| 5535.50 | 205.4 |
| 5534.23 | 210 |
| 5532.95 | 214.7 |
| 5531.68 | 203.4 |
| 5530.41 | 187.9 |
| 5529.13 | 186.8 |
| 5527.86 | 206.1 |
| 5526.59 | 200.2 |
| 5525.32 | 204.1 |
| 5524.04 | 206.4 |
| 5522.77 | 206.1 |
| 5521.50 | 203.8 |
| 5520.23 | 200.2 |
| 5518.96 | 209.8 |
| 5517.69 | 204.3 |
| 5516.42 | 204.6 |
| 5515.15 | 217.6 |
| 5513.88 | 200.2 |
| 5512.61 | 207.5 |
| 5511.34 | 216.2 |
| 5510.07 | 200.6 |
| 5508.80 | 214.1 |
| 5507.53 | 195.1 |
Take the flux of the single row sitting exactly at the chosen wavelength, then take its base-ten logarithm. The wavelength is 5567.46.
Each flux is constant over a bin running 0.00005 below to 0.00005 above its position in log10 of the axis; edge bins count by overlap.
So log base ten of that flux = 2.33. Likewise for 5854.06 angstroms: 2.27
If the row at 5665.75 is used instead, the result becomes 2.33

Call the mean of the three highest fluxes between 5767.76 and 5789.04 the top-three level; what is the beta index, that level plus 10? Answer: 218.2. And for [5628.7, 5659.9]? 222.2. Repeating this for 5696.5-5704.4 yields 212.0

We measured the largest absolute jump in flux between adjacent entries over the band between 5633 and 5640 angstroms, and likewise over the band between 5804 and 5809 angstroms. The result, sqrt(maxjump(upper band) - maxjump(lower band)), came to 2.8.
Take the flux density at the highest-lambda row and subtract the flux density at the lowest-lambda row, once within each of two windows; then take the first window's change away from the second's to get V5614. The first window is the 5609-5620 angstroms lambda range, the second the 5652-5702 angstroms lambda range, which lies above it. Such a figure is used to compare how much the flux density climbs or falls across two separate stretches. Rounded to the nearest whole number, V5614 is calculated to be -19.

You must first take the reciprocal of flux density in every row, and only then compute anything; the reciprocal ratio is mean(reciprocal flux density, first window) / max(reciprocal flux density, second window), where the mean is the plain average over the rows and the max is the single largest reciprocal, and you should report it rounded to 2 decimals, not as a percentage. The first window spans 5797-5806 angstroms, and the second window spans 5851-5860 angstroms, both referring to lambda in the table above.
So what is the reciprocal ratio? 0.91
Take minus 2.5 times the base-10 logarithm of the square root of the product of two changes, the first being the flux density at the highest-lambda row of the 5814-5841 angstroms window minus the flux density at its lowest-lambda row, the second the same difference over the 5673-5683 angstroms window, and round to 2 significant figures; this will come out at -2.0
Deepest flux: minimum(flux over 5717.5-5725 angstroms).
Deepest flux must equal 190.8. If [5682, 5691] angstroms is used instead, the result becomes 182.2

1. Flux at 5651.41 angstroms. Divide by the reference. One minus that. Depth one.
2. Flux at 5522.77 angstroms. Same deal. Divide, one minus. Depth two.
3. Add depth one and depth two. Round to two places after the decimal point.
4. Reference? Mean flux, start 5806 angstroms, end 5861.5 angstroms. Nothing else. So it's -0.11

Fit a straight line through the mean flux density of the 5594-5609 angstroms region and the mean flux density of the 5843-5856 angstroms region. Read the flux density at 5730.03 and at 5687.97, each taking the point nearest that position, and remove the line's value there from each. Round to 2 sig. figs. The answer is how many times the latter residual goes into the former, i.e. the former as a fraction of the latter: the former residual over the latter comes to -2.4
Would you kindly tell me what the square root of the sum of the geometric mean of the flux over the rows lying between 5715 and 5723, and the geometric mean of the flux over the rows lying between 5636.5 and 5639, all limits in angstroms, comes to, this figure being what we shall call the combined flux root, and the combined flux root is 19.9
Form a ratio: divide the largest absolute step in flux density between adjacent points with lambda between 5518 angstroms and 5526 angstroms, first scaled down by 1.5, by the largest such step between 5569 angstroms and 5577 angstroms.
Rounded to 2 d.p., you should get 0.74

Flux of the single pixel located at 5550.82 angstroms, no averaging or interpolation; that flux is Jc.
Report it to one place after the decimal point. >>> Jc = 194.8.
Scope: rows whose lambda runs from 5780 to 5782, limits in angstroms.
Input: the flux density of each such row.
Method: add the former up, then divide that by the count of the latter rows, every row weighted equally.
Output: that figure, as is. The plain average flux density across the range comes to 202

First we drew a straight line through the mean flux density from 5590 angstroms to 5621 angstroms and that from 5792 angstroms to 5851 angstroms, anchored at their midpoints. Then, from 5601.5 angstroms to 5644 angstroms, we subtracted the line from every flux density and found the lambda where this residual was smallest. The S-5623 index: 5625.45 angstroms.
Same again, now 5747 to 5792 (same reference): 5752.51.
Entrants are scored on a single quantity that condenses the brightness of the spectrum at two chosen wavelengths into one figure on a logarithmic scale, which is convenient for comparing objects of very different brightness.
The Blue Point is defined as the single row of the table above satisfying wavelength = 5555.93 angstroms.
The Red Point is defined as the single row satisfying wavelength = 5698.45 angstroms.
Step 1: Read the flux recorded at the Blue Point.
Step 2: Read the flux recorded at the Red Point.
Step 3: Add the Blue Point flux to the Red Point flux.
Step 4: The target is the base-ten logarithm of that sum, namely 2.61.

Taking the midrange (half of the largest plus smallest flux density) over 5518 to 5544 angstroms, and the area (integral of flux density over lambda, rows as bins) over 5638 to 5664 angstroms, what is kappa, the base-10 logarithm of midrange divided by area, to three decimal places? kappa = -1.408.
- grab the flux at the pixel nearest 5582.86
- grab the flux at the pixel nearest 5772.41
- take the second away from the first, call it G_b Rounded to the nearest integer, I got -10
